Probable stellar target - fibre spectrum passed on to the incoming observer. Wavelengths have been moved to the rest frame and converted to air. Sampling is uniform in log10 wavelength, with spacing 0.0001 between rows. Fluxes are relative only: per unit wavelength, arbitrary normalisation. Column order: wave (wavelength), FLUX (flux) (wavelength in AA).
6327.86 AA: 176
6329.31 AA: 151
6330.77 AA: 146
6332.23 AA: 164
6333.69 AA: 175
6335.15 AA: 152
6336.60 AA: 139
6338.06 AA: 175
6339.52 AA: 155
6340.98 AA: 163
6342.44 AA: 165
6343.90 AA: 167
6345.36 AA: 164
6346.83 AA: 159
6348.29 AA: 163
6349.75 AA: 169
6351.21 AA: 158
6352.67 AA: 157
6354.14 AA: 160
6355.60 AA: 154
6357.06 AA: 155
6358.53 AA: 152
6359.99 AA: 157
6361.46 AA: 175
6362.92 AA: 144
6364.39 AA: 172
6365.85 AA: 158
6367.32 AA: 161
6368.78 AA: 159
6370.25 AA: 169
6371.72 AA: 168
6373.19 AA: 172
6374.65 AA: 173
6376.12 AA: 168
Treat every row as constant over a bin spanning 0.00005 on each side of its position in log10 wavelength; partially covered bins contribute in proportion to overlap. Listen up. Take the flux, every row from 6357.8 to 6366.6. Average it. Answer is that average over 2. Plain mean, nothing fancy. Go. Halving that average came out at 79.8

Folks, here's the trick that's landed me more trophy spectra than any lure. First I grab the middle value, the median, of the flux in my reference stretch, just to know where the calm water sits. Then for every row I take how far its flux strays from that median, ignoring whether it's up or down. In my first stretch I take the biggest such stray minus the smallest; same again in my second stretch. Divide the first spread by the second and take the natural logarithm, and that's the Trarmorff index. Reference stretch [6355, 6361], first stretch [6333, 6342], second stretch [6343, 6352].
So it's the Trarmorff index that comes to 0.6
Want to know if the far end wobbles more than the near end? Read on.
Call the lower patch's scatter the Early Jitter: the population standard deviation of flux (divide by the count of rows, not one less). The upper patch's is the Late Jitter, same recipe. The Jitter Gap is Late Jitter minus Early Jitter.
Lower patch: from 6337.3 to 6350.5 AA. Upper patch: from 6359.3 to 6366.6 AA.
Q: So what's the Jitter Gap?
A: 6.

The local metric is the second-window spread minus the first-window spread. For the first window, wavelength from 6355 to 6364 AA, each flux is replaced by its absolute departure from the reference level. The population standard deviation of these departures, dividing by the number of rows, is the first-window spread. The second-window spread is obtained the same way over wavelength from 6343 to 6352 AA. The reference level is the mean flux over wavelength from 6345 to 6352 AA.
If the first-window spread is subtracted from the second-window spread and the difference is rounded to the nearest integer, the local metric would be -2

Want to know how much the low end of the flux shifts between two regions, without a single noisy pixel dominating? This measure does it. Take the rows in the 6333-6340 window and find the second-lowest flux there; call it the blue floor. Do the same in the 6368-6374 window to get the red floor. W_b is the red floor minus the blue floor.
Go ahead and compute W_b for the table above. 16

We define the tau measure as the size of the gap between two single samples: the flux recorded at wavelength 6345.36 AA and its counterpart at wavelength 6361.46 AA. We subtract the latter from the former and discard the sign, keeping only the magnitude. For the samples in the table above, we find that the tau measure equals 11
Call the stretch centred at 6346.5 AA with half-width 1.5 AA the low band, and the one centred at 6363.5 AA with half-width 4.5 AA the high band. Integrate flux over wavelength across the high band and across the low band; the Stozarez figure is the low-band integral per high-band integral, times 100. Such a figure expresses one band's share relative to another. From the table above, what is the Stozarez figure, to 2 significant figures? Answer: 33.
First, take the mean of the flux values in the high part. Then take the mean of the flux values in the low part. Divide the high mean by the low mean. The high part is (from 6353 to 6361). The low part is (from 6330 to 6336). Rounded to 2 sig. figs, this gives 0.98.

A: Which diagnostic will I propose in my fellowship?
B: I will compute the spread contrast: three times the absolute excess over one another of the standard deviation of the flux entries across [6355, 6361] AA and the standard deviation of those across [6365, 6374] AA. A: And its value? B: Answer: 11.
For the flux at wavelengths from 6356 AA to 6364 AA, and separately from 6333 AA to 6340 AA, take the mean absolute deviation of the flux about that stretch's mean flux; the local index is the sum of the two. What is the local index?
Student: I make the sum 20.2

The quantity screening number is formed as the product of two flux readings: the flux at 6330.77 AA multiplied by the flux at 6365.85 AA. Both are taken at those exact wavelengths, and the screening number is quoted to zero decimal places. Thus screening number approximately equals 23068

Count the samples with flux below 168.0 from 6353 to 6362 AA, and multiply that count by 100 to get 500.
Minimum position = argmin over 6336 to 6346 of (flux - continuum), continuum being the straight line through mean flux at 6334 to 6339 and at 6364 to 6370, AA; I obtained 6336.60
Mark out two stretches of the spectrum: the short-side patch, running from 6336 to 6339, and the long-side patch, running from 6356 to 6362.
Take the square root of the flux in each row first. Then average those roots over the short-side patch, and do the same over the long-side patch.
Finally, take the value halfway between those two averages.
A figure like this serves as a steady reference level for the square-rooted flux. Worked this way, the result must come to 12.6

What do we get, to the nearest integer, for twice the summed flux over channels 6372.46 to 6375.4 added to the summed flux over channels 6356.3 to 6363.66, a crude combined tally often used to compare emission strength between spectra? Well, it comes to 1473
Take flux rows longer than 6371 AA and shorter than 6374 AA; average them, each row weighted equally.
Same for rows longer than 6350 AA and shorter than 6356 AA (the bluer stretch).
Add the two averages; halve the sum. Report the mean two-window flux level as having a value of 164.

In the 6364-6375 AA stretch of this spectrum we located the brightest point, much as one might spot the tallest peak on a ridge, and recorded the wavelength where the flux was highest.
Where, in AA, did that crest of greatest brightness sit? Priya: 6374.65 AA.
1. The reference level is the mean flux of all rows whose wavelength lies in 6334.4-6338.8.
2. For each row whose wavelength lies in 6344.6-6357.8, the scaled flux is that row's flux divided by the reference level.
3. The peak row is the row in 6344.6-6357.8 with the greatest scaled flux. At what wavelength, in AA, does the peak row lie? 6349.75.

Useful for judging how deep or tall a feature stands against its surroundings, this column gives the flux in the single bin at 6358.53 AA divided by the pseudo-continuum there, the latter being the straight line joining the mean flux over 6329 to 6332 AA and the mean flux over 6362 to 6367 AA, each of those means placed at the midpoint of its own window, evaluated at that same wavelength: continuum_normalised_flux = 0.97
